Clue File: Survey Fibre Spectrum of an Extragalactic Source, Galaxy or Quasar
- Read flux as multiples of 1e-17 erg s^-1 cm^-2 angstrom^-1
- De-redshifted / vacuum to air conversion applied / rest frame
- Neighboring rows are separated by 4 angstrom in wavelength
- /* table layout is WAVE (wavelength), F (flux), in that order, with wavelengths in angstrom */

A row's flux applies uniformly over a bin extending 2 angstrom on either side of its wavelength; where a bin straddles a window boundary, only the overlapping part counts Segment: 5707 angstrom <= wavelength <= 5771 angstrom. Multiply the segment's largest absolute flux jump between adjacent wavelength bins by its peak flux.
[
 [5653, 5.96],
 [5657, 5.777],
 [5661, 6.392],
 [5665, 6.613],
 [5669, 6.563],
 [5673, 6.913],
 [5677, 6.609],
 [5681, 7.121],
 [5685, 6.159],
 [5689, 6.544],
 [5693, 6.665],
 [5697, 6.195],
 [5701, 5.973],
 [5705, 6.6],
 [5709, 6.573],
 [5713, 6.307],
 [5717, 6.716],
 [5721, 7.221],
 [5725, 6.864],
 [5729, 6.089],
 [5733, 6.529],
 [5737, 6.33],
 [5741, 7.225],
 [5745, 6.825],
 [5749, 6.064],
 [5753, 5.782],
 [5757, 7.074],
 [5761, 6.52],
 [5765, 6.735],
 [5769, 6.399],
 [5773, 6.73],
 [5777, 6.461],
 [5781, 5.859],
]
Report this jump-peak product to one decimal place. 9.3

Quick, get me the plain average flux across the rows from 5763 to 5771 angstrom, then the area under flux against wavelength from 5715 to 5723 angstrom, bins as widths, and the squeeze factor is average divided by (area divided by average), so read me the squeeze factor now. 0.77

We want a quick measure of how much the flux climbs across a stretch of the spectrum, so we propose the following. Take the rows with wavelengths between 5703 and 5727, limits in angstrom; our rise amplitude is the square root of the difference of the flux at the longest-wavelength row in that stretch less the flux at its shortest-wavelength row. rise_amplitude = 0.51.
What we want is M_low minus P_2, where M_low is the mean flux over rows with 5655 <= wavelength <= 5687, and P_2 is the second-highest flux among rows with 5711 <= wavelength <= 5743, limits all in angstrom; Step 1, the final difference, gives -0.7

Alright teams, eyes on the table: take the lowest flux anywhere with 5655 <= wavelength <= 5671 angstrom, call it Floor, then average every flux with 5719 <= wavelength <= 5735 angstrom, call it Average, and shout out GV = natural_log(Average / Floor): 0.145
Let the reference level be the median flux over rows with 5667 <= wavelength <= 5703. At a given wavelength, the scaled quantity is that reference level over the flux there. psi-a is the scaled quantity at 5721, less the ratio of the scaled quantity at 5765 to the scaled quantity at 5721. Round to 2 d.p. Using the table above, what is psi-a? -0.16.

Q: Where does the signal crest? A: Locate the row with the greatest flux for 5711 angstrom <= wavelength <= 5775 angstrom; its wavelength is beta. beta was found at 5741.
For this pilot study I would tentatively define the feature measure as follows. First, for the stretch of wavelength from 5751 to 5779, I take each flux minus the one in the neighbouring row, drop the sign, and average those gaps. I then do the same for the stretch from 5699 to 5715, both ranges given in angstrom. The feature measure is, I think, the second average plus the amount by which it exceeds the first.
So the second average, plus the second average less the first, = 0.11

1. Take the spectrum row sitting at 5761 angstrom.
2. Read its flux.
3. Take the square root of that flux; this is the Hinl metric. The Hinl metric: 2.55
